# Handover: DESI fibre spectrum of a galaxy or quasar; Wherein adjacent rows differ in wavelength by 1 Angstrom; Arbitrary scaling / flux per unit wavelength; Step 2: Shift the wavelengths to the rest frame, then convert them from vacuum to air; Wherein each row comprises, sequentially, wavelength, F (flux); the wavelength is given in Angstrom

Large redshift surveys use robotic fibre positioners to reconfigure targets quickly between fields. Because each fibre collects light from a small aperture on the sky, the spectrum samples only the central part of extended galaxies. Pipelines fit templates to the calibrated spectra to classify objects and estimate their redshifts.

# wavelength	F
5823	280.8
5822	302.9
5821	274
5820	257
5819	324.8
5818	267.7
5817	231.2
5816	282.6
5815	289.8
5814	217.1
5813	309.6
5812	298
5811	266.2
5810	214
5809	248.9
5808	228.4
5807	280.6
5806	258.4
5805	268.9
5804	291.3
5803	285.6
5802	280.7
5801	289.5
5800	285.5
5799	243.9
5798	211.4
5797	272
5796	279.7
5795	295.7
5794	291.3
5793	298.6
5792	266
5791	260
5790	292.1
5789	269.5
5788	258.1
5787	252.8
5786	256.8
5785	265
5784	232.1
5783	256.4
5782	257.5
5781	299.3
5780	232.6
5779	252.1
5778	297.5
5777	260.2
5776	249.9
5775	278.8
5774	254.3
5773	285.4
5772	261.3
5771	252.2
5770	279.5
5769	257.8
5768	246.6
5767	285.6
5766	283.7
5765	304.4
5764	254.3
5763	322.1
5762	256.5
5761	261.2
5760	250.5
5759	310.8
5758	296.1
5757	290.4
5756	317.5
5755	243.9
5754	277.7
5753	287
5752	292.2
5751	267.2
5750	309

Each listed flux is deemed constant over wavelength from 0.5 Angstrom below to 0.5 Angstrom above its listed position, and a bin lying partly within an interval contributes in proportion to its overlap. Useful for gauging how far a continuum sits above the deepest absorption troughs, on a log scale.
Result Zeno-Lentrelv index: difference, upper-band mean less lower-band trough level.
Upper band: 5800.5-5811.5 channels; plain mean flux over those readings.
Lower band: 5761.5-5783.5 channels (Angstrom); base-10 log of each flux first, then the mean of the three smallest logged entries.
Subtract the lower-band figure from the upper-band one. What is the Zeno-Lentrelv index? 262.4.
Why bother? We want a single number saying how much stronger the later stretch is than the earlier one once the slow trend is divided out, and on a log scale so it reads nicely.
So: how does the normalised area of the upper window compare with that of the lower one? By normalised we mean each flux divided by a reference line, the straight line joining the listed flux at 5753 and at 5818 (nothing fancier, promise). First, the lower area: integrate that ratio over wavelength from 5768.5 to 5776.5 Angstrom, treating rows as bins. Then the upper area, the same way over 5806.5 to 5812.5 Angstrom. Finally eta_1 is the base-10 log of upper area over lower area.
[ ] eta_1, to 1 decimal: -0.1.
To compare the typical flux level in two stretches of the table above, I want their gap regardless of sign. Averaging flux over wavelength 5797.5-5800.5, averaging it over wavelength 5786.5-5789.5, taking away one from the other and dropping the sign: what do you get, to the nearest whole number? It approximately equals 13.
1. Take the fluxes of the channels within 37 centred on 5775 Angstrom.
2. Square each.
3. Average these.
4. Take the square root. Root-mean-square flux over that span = 271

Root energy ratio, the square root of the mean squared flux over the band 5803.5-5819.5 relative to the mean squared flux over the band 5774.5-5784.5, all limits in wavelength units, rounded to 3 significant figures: 1.03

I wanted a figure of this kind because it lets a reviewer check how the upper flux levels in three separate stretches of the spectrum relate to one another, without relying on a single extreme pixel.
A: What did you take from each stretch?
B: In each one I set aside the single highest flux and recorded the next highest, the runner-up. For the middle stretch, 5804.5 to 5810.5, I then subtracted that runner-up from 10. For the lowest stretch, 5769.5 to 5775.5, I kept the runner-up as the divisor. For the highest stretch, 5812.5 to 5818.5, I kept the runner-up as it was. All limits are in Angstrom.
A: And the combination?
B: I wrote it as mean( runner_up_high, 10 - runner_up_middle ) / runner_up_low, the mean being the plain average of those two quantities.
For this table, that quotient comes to 0.055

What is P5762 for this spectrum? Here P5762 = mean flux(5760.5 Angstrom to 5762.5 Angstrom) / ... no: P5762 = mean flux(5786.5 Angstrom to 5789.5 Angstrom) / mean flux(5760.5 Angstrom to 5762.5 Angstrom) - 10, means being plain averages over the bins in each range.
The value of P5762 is -9.00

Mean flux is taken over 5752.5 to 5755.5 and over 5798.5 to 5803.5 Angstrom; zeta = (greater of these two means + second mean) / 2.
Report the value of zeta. 277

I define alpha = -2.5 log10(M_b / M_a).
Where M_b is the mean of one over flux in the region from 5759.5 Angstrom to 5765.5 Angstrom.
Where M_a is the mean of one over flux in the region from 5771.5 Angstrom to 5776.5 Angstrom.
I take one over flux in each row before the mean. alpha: 0.03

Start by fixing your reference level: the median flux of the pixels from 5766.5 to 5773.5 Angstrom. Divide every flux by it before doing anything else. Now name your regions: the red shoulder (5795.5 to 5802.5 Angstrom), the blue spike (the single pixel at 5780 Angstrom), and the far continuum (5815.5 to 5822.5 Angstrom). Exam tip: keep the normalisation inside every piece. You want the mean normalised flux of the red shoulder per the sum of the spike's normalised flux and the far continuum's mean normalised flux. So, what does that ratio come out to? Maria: 0.522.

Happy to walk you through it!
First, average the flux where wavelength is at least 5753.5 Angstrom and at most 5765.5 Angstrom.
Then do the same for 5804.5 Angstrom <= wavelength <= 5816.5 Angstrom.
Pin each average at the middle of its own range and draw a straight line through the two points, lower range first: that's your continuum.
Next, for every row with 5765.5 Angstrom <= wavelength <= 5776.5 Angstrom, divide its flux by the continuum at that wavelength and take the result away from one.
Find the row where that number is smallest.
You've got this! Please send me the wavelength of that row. 5773 Angstrom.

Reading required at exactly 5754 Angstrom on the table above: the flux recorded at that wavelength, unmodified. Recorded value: 277.7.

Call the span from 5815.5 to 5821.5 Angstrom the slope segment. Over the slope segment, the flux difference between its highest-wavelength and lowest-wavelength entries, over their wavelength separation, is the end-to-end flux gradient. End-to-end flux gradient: -1.7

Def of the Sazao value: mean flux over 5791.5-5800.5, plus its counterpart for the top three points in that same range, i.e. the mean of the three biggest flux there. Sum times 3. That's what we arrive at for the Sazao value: 1700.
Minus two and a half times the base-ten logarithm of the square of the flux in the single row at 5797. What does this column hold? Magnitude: -12.17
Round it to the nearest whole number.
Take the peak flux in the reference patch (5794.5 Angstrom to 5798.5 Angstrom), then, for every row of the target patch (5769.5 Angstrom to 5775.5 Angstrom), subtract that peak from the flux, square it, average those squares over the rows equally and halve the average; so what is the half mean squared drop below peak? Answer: 454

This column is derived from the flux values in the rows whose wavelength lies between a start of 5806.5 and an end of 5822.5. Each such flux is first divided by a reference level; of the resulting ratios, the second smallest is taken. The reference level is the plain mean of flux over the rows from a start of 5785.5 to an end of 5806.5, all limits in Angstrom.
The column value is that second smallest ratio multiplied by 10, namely 8.0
